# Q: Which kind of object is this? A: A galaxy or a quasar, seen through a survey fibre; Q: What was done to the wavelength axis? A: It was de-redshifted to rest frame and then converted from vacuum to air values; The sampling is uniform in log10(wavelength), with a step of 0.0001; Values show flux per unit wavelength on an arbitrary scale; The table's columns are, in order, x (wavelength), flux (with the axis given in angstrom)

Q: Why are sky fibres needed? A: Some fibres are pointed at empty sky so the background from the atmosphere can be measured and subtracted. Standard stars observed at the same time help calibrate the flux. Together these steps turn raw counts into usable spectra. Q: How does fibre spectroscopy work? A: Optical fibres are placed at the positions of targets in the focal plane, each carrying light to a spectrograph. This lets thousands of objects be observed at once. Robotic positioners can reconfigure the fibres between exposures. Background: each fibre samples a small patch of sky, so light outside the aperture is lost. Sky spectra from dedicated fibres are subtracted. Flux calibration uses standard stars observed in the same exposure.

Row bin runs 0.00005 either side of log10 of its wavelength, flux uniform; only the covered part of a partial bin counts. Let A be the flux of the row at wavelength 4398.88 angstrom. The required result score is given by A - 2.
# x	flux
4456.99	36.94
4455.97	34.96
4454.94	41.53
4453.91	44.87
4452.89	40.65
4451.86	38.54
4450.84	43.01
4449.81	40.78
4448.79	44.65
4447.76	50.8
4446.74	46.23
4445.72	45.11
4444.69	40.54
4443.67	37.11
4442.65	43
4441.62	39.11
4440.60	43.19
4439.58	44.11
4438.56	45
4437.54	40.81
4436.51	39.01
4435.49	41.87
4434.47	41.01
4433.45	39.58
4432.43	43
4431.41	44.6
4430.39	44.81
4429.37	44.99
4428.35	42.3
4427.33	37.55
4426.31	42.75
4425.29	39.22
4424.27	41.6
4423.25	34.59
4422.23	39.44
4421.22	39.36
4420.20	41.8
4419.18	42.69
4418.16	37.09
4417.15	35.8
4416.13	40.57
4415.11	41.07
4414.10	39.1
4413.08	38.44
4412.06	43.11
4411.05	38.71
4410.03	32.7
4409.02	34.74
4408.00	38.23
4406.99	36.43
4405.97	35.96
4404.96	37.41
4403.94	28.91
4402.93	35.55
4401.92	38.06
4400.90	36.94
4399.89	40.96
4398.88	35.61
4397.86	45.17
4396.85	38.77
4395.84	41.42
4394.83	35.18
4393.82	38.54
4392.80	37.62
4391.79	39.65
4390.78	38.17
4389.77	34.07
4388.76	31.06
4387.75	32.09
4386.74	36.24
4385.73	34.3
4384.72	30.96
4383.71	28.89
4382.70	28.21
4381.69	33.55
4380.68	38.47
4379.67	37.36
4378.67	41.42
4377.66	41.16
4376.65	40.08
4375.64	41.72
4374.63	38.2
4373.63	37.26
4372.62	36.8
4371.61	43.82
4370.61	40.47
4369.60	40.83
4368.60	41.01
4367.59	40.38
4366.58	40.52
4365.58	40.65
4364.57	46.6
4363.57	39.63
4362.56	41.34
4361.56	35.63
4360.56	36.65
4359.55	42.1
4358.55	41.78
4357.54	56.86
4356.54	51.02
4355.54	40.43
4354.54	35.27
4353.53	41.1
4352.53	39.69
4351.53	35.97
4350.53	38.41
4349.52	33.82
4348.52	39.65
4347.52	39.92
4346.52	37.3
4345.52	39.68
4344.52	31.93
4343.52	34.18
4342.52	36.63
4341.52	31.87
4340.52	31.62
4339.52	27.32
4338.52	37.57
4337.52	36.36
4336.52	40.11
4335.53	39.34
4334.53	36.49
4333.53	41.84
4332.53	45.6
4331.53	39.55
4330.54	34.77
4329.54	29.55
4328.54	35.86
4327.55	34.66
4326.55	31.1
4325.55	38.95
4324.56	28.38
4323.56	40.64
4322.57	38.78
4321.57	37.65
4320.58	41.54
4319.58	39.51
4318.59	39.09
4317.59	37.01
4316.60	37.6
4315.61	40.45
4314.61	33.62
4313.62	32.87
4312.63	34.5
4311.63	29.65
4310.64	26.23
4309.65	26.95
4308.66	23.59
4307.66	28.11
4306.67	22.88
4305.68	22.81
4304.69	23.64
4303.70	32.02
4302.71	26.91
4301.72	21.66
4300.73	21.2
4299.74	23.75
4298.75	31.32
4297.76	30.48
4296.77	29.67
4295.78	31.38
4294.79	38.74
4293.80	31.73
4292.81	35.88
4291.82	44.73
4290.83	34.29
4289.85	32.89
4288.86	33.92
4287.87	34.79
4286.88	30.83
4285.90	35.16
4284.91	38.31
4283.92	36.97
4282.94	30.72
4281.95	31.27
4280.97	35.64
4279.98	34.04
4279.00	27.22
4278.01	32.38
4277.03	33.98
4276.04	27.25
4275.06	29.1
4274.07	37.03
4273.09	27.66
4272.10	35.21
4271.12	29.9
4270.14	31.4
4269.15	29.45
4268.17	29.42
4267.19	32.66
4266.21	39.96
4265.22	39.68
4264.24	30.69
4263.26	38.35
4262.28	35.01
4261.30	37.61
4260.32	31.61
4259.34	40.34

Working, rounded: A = 35.61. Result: 34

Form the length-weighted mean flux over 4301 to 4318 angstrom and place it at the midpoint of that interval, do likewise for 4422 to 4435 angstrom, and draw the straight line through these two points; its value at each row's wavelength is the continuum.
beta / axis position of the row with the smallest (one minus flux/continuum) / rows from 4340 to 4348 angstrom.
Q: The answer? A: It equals 4345.52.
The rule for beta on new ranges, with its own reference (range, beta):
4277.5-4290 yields 4284.91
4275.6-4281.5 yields 4280.97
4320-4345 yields 4332.53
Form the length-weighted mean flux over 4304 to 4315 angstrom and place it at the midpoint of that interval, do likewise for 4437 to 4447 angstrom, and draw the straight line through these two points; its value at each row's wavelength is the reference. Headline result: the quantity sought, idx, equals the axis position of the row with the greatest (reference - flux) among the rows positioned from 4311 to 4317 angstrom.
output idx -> 4311.63 angstrom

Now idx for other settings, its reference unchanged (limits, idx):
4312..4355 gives 4339.52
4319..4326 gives 4324.56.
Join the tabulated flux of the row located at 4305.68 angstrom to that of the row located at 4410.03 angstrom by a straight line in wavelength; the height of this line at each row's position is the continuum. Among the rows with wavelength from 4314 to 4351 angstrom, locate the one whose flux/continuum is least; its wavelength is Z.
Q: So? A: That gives 4339.52 angstrom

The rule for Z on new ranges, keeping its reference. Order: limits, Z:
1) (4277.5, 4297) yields 4279.00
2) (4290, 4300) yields 4299.74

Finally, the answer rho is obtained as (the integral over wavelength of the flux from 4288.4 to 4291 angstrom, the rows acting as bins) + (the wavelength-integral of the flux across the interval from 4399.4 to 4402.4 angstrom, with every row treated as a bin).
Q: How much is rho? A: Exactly 203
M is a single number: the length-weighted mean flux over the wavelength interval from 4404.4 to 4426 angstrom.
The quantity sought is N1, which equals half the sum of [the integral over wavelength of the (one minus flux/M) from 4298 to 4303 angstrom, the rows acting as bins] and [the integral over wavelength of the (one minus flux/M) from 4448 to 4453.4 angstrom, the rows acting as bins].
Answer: 0.62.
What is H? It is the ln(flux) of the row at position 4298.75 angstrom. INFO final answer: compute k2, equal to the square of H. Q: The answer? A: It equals 11.9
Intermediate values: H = 3.44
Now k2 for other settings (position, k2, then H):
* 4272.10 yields 12.7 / 3.56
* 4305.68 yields 9.8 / 3.13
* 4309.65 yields 10.9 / 3.29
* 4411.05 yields 13.4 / 3.66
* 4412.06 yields 14.2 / 3.76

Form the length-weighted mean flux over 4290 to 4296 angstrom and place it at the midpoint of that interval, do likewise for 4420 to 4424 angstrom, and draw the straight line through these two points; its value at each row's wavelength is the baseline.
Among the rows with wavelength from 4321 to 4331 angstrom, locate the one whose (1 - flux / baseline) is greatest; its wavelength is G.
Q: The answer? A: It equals 4324.56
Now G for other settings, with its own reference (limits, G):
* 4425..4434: 4427.33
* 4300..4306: 4300.73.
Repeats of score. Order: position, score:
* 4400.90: 35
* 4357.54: 55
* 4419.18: 41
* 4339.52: 25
